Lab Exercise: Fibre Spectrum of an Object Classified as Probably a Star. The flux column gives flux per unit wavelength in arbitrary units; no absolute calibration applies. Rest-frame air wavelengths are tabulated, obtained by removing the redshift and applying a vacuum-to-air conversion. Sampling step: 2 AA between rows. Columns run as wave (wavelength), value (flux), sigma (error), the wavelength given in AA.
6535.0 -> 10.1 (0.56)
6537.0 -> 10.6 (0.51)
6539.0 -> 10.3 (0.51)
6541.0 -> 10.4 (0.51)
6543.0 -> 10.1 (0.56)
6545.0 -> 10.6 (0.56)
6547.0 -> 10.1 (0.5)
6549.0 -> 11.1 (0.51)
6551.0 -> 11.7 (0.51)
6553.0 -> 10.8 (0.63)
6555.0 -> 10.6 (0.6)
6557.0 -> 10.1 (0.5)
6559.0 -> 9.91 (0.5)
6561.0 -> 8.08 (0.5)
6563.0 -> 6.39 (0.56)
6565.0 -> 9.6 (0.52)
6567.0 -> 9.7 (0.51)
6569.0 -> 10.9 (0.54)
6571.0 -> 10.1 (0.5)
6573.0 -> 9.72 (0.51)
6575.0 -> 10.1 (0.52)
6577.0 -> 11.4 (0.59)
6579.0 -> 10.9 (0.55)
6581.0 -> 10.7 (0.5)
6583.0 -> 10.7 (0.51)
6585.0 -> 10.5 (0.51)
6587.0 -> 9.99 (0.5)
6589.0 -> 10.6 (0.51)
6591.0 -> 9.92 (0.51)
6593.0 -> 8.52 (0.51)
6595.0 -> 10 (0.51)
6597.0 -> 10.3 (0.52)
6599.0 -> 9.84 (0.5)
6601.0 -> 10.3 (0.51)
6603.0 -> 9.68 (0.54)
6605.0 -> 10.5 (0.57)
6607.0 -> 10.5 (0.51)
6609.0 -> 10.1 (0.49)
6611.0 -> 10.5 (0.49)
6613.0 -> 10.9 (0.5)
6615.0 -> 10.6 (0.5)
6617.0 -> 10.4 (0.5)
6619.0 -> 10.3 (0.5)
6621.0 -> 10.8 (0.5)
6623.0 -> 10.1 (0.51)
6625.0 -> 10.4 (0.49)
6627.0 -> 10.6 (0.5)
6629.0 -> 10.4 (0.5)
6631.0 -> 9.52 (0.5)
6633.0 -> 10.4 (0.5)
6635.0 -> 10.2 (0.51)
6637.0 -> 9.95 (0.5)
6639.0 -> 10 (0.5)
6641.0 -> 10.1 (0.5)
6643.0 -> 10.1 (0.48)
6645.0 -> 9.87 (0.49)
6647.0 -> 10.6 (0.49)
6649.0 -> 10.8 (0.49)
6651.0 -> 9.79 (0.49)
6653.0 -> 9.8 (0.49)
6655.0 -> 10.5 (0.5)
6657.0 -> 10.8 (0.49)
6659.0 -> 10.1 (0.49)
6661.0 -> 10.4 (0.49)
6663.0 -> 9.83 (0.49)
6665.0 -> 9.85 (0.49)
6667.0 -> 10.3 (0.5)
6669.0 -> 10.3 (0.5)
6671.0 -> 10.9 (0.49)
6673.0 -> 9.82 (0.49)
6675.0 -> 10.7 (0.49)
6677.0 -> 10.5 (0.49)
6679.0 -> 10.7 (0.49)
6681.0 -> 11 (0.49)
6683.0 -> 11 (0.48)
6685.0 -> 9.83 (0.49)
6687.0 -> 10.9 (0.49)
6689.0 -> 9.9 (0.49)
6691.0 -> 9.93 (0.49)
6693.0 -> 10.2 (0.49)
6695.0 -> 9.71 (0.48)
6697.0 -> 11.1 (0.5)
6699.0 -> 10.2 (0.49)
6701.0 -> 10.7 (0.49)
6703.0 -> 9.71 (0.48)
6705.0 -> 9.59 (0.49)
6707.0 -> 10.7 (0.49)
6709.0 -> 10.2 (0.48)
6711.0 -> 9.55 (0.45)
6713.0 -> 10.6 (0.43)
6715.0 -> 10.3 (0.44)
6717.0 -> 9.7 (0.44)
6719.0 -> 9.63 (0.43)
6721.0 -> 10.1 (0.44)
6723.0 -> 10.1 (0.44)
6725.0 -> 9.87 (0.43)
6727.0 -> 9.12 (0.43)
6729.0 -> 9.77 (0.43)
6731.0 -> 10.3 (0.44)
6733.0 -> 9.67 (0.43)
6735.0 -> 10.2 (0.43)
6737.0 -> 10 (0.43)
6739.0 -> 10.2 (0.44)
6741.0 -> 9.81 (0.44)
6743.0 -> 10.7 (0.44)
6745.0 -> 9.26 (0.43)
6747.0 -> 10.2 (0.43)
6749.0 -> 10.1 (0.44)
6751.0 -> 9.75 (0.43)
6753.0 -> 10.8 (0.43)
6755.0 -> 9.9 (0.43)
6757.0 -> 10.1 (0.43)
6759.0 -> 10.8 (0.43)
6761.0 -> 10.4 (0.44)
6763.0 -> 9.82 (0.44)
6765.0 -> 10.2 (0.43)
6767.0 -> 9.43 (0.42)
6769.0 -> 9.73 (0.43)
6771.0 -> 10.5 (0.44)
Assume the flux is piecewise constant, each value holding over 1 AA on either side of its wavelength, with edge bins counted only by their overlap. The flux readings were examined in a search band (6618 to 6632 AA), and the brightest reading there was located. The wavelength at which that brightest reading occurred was 6621.0 AA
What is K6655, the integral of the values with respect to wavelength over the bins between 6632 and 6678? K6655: 471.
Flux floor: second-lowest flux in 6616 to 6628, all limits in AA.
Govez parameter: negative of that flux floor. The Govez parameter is -10.30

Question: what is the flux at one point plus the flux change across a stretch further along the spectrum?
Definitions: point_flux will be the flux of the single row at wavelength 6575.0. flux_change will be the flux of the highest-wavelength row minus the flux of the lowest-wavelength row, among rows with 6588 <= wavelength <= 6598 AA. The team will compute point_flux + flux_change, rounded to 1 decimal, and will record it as 9.8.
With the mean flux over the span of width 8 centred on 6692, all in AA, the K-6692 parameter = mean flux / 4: 2.48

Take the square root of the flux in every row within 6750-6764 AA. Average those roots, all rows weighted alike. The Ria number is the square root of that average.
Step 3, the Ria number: 1.79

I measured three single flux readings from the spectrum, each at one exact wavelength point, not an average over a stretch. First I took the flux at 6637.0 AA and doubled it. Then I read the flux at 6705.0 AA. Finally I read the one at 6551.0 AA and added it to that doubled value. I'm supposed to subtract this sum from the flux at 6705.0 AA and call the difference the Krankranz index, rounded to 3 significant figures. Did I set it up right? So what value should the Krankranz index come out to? -22.0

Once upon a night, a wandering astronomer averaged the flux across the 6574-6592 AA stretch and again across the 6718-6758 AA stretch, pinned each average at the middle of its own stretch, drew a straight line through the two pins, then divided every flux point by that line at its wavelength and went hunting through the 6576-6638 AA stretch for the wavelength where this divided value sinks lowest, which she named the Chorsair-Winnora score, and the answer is 6593.0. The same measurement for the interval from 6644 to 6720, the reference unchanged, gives 6711.0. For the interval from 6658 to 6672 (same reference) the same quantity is 6663.0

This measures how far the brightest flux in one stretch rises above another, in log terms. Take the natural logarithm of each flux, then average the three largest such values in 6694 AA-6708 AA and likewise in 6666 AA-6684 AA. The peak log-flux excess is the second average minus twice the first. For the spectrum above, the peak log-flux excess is -2.37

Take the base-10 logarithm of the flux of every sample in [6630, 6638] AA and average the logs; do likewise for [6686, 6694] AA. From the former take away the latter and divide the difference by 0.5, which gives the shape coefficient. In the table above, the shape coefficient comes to -0.018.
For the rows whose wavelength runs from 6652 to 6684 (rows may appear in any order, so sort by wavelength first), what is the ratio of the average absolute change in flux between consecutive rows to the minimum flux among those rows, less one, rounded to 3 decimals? -0.957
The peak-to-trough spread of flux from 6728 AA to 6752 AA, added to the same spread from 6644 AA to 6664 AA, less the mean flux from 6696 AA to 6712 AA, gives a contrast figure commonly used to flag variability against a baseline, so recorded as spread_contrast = -7.8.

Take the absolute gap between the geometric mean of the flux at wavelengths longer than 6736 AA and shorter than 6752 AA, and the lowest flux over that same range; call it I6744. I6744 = 0.73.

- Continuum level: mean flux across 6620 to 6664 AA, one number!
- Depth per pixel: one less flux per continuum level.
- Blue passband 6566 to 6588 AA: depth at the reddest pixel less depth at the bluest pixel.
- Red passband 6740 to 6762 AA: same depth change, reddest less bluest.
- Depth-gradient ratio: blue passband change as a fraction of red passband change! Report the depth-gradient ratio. 0.5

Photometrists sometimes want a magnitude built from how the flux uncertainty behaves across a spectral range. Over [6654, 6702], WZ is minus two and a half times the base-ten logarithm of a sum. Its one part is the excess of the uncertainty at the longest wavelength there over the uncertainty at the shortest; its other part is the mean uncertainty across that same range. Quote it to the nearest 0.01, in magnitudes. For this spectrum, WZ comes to 0.80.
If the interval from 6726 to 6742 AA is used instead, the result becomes 0.88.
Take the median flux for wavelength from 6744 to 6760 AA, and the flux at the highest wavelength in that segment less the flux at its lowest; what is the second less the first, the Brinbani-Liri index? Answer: -8.6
